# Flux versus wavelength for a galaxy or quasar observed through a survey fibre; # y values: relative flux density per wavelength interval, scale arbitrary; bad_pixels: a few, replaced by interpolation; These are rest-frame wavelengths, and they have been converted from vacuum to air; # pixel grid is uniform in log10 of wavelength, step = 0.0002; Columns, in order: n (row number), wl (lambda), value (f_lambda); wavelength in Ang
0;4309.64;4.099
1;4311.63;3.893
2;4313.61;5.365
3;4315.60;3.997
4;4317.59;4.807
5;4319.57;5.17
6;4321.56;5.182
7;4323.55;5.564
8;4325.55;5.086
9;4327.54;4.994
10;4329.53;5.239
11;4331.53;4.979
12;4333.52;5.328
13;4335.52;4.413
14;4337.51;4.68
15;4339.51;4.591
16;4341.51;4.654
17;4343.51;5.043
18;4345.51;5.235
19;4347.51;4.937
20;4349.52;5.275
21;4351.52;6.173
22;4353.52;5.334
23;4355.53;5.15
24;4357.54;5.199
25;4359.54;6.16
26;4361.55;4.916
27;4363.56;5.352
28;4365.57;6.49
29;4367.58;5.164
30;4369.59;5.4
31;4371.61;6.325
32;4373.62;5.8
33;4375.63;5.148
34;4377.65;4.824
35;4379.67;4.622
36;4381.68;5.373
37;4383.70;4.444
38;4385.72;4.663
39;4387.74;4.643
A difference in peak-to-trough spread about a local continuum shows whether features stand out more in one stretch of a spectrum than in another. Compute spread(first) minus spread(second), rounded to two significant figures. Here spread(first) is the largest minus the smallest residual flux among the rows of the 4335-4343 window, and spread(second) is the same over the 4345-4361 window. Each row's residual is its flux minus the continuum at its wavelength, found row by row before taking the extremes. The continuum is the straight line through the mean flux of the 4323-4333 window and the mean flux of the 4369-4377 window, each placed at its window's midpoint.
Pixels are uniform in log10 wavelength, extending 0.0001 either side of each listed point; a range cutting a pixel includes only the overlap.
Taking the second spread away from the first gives -0.95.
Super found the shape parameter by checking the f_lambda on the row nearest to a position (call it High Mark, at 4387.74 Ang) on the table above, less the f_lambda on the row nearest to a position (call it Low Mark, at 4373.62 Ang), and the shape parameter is -1.2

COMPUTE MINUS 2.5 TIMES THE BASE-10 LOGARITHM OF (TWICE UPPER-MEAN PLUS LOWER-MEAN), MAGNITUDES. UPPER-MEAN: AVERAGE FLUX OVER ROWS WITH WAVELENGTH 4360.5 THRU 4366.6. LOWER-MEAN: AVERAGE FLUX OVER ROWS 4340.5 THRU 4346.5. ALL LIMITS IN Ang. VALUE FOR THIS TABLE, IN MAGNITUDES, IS -3.02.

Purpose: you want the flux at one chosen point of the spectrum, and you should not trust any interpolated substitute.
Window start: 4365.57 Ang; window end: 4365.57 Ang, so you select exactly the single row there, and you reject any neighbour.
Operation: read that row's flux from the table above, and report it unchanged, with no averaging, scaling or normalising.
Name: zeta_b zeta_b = 6.49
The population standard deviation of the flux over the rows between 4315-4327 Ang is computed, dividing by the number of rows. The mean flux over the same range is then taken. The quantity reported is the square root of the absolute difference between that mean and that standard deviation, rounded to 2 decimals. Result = 2.12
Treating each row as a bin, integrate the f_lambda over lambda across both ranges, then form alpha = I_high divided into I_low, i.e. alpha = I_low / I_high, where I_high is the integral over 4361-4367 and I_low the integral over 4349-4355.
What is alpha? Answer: 1.00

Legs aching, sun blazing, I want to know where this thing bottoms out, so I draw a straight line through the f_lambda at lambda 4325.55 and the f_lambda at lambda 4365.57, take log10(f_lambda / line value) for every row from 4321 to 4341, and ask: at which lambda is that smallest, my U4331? 4335.52 Ang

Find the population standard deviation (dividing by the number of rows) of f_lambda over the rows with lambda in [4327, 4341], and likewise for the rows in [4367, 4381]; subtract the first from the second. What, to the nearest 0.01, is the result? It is 0.22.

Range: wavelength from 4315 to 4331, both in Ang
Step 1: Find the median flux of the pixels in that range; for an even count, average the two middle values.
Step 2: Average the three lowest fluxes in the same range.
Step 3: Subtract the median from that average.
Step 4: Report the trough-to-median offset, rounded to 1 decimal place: -0.5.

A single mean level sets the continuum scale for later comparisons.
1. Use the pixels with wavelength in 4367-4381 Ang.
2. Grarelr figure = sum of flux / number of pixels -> 5.33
